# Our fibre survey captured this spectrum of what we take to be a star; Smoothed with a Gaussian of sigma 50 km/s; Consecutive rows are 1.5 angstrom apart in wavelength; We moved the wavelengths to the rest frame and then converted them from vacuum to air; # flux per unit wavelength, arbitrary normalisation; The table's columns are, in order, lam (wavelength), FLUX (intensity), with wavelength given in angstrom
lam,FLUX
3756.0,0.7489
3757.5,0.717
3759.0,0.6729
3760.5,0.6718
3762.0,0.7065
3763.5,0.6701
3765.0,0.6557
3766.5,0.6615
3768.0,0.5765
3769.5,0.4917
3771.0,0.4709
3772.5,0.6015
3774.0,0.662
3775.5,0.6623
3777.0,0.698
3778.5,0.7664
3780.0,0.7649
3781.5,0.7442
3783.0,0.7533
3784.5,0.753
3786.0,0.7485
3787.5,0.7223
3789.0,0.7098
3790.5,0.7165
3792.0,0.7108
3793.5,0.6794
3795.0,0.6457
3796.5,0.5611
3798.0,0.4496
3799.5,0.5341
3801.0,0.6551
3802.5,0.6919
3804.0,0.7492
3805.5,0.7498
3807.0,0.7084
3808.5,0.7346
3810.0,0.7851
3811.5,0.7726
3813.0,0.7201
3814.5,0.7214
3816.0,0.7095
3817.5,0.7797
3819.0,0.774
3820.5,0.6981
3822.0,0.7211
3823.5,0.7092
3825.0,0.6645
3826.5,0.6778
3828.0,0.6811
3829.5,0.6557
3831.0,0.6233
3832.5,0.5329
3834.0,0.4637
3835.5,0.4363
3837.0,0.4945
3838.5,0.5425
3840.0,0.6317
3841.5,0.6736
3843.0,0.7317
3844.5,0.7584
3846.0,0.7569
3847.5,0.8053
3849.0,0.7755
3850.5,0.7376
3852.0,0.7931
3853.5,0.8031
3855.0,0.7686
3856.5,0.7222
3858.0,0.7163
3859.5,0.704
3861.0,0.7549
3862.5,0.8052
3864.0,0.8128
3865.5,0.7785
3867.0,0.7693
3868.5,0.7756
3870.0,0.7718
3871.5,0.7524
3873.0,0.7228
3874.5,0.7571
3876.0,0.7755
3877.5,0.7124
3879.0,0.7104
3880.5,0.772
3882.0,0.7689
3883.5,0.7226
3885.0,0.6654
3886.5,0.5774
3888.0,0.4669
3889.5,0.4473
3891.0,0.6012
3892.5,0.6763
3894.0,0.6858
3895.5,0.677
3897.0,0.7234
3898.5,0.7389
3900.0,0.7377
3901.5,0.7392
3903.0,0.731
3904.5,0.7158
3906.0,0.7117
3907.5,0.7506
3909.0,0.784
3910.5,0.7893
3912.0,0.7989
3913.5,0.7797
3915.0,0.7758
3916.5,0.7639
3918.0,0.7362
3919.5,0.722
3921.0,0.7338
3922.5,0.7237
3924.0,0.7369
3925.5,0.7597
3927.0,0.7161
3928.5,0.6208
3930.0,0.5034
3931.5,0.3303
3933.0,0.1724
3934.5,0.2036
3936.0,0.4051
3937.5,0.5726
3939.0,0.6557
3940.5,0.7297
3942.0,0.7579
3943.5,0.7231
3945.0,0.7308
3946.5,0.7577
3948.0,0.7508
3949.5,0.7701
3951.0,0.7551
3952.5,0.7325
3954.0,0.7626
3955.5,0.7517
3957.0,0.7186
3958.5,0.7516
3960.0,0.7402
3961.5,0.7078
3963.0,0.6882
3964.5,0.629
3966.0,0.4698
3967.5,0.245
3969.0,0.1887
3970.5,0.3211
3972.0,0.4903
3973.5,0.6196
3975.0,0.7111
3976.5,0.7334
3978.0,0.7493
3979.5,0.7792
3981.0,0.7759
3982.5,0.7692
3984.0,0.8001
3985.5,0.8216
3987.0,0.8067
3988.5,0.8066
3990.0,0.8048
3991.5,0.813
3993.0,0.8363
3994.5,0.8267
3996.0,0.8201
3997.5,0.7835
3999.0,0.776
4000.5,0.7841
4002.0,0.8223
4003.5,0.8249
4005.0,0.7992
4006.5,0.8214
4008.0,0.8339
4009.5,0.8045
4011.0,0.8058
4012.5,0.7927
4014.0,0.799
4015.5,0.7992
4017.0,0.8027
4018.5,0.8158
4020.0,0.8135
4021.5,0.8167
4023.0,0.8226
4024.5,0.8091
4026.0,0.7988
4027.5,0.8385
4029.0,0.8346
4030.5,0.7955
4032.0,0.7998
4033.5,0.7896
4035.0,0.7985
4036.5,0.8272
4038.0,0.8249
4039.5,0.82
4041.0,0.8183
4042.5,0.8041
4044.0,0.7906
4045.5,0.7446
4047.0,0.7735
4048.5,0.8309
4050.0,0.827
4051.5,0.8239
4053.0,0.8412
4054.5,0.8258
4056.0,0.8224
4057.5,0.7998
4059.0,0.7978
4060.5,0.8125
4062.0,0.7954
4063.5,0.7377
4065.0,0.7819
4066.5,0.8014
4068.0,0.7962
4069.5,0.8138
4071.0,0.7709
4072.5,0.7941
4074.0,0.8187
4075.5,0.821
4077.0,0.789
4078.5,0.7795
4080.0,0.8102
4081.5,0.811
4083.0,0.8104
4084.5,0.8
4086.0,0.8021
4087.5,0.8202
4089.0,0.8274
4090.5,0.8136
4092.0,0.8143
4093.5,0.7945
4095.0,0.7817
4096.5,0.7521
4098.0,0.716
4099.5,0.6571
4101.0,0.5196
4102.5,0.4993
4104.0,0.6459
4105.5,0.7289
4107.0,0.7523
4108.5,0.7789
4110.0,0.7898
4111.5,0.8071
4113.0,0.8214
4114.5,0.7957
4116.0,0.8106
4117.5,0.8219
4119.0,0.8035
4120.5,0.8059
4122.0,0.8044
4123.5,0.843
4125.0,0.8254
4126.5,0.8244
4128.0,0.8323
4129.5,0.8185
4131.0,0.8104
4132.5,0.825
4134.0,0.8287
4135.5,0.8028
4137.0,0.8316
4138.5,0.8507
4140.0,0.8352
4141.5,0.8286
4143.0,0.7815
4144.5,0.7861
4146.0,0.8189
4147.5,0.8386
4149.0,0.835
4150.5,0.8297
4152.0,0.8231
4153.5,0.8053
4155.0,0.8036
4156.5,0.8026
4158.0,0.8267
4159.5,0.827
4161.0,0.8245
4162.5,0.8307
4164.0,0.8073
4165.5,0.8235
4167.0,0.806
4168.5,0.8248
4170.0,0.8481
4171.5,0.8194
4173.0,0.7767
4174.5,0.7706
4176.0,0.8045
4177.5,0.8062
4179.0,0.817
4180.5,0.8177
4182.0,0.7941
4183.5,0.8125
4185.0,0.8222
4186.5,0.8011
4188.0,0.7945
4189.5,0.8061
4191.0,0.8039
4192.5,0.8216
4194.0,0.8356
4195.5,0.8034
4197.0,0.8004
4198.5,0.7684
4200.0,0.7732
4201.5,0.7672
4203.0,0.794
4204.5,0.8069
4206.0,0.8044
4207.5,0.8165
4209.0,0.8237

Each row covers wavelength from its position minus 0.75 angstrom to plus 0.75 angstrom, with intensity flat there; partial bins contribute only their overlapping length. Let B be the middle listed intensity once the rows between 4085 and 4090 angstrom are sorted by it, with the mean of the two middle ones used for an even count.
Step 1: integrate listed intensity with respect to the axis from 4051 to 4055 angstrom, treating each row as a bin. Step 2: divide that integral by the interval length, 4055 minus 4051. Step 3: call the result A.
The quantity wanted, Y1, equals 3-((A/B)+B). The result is 1.17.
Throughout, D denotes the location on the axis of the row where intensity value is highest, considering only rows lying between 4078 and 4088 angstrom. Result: 4087.5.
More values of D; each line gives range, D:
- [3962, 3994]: 3993.0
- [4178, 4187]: 4185.0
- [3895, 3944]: 3912.0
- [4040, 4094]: 4053.0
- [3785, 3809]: 3805.5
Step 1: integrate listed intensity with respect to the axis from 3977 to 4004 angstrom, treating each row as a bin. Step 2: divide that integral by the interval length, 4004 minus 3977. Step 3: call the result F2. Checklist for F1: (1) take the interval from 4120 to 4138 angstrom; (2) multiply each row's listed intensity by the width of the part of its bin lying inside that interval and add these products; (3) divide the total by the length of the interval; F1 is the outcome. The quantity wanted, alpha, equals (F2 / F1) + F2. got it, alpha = 1.77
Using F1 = 0.82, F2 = 0.799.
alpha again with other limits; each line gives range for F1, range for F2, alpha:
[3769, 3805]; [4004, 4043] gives 2.03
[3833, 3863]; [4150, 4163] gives 2.00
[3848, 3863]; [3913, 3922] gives 1.74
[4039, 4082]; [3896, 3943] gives 1.50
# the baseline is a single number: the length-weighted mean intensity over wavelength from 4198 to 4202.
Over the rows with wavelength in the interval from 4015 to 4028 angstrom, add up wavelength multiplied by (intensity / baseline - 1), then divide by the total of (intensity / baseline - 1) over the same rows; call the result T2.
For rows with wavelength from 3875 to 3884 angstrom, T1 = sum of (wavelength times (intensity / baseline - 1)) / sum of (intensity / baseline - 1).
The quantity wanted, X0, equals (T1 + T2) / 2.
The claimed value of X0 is 3951.0 angstrom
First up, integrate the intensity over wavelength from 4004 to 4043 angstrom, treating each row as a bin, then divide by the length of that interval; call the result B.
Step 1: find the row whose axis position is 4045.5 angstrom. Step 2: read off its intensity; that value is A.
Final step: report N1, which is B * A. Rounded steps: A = 0.7446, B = 0.81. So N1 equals 0.60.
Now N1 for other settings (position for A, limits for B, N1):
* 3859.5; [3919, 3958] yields 0.45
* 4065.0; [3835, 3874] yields 0.57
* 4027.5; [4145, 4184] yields 0.68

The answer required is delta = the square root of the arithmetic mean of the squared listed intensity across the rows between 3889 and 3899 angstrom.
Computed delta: 0.656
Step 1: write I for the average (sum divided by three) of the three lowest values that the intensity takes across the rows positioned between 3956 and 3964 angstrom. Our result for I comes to 0.70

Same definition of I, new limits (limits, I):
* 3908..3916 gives 0.78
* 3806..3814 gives 0.72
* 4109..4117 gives 0.80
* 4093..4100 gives 0.71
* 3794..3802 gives 0.51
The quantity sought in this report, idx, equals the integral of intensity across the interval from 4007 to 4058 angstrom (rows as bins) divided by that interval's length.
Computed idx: 0.810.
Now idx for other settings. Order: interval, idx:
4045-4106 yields 0.776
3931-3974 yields 0.592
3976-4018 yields 0.800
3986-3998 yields 0.813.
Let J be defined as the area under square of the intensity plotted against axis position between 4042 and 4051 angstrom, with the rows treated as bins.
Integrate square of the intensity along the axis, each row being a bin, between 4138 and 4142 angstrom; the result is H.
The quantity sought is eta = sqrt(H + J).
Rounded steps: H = 2.81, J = 5.71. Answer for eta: 2.92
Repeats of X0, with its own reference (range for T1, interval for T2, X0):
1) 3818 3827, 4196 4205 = 4012.8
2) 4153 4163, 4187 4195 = 4175.2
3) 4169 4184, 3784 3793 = 3982.8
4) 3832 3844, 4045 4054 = 3943.9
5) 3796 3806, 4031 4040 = 3917.7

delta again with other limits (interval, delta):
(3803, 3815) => 0.743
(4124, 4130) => 0.825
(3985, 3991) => 0.810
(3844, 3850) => 0.774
